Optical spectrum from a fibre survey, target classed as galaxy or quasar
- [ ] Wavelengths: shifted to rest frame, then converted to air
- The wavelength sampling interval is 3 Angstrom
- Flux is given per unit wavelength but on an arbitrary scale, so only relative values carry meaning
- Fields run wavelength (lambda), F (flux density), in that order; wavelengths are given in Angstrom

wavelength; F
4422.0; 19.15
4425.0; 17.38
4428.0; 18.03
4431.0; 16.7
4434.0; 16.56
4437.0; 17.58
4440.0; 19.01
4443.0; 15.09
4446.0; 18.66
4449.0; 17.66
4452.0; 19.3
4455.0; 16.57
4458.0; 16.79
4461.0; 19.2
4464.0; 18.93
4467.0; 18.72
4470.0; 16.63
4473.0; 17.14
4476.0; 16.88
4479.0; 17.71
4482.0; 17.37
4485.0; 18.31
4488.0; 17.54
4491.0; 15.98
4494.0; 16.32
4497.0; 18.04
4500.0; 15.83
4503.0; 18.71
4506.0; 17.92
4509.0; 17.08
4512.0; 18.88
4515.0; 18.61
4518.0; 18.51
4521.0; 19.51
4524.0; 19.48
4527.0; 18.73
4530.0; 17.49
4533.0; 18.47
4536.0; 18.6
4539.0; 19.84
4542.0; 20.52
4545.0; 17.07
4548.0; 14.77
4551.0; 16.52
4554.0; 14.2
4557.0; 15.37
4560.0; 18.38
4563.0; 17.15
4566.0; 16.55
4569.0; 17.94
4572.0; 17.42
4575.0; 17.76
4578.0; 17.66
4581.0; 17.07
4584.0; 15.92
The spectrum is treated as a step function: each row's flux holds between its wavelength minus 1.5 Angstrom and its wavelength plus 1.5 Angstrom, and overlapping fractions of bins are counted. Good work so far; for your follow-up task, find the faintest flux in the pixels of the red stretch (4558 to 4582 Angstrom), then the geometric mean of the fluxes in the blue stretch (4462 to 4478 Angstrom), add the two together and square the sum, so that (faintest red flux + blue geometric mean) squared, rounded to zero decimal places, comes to 1169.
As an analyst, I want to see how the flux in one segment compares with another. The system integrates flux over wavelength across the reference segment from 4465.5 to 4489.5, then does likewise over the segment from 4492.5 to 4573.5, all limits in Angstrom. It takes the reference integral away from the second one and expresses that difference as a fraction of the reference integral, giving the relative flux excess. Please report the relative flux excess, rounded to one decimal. 2.4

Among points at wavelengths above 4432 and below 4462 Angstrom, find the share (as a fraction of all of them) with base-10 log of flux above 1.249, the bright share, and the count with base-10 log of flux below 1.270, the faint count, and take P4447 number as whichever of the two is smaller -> 0.40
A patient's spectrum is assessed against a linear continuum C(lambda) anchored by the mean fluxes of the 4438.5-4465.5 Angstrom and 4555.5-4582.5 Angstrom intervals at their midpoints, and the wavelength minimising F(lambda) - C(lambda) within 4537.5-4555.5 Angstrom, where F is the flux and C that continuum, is 4554.0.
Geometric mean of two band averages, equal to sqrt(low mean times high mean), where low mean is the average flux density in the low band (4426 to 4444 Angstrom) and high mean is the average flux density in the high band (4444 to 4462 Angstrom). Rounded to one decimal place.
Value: 17.6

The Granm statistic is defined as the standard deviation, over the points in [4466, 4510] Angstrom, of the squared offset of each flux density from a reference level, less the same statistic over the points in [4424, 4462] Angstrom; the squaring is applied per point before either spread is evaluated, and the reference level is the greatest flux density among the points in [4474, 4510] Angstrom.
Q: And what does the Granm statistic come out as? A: -1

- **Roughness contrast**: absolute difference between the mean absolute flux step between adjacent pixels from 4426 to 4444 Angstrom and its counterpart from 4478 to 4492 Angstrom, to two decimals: 0.67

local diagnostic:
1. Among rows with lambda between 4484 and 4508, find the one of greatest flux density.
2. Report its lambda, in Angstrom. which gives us 4503.0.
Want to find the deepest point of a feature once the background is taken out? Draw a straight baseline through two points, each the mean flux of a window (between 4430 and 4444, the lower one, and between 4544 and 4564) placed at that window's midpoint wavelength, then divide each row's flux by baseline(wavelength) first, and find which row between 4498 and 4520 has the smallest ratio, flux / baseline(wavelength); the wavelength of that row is 4500.0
